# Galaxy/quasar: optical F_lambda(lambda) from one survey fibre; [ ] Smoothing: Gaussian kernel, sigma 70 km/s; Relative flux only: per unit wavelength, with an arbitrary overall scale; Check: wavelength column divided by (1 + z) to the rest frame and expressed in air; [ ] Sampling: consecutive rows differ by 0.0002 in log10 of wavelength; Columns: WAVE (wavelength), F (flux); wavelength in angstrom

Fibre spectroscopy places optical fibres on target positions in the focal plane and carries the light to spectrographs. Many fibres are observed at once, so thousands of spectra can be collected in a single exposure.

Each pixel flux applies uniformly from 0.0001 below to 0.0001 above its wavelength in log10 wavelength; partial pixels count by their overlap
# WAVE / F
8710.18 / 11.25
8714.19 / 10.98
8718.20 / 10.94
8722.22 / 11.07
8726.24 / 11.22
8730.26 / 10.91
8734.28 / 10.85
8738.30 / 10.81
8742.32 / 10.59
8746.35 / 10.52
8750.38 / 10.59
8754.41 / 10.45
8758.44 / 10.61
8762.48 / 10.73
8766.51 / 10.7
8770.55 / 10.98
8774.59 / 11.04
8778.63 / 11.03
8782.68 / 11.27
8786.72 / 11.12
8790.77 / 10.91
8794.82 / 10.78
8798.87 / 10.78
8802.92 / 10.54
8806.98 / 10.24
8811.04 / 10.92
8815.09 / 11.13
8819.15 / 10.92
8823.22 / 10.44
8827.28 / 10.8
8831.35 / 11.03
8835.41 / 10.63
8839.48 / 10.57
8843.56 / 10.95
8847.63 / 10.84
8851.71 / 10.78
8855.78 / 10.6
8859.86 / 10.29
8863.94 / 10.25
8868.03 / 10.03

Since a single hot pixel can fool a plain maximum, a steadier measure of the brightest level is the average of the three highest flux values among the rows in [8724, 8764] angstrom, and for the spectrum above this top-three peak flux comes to 10.99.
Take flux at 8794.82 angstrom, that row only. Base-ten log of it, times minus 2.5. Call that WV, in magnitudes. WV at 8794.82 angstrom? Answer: -2.58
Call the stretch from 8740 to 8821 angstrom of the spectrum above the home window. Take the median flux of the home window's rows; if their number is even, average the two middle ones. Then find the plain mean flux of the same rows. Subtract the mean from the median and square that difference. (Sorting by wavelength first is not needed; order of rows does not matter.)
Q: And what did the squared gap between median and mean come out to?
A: 0.0002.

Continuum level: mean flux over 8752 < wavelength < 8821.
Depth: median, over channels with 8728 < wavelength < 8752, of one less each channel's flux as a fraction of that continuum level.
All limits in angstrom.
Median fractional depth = 0.012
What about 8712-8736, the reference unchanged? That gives -0.012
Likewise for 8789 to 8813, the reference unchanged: 0.005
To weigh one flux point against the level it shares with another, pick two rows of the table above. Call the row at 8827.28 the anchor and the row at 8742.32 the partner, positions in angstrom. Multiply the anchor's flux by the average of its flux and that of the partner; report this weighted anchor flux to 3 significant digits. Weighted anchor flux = 116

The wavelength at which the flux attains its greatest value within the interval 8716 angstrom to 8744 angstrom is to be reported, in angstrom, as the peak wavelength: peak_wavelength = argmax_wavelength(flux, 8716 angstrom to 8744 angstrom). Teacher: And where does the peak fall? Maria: 8726.24 angstrom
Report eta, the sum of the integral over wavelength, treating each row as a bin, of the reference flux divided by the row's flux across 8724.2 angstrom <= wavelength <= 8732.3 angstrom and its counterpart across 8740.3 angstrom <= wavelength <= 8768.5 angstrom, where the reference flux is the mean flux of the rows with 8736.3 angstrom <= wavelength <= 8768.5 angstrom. 36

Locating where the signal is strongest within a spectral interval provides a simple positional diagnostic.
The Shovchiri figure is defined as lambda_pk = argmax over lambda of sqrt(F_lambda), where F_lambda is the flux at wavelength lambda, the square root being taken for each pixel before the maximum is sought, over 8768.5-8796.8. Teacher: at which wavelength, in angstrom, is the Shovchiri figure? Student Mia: 8782.68 angstrom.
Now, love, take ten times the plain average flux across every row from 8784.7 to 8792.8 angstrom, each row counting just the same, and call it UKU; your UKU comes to 110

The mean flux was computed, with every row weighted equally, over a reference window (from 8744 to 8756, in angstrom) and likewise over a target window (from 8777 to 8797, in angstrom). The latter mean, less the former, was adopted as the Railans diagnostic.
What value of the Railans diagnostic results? 0.50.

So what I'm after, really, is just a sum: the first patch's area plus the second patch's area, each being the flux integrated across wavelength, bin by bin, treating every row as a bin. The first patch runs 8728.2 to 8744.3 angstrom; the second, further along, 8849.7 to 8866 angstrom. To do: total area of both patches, 345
